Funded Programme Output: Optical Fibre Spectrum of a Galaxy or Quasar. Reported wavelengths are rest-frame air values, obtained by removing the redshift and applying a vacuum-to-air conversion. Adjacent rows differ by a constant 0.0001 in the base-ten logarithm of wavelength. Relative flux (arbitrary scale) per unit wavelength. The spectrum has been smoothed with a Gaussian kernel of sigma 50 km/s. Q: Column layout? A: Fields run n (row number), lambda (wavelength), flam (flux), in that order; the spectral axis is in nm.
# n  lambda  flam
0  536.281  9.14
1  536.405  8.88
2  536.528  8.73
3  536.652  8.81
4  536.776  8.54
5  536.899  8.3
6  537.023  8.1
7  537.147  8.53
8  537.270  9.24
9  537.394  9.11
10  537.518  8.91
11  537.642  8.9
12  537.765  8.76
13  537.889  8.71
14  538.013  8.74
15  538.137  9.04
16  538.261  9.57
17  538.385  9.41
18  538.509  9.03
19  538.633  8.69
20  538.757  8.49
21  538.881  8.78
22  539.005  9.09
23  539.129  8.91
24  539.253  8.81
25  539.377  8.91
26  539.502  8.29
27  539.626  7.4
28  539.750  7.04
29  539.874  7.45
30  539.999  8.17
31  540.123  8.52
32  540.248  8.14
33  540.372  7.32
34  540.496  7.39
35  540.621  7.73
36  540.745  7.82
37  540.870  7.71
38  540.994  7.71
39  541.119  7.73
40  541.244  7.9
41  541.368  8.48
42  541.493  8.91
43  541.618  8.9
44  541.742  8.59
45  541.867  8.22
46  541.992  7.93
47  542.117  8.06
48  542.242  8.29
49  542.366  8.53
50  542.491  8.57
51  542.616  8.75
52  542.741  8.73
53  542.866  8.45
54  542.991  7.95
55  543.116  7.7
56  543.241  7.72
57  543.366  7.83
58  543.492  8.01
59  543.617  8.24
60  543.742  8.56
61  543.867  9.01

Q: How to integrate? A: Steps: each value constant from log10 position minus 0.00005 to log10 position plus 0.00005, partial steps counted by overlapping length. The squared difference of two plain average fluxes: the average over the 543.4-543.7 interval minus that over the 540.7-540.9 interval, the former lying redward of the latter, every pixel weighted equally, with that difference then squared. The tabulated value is 0.13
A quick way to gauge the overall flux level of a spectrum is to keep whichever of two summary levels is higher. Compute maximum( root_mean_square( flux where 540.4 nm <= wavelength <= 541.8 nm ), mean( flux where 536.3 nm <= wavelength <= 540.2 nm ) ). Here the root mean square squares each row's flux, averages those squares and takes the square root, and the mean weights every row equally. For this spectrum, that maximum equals 8.6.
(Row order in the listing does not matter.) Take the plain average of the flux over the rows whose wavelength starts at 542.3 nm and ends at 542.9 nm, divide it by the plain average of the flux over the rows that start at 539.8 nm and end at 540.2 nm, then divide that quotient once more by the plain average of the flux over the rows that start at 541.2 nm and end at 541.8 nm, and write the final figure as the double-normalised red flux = 0.125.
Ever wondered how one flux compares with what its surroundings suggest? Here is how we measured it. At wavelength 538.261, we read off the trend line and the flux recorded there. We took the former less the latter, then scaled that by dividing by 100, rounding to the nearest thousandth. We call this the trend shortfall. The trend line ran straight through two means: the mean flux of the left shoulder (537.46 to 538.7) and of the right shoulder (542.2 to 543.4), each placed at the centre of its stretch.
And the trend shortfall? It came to -0.006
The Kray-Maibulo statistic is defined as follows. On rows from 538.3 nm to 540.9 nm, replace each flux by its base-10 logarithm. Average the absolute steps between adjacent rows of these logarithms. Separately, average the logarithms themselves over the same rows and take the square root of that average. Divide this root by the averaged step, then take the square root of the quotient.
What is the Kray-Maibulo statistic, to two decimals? 7.11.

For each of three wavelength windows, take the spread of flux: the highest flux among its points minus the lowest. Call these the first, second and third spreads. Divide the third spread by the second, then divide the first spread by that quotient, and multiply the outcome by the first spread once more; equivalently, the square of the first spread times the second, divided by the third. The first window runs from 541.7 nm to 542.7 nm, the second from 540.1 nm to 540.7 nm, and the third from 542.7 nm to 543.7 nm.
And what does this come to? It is 0.8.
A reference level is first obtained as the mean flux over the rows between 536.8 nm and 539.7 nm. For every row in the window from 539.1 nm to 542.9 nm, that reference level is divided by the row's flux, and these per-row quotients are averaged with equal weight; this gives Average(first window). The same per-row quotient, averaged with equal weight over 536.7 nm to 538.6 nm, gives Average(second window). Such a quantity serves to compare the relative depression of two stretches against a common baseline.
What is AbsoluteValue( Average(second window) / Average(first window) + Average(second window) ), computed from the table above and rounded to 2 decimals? 1.91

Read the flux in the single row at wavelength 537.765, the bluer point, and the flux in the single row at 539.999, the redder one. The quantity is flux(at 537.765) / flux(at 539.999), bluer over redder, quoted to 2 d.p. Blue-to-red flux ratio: 1.07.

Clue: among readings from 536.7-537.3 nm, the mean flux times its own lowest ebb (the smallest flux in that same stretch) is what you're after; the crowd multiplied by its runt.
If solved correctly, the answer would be 69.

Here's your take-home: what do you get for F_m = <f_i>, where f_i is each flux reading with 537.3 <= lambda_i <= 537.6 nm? 9.0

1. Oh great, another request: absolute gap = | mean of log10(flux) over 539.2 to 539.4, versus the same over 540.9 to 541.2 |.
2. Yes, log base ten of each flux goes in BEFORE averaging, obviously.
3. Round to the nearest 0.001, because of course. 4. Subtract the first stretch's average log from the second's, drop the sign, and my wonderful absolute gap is 0.060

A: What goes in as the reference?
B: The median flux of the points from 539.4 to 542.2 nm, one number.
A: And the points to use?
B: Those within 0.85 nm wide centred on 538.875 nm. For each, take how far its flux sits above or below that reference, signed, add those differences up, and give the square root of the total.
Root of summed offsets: 2.53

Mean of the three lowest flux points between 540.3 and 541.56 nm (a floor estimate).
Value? 7.47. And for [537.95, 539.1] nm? 8.64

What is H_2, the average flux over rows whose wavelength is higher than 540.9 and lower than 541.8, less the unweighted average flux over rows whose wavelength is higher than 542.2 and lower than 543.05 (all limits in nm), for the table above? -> -0.2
